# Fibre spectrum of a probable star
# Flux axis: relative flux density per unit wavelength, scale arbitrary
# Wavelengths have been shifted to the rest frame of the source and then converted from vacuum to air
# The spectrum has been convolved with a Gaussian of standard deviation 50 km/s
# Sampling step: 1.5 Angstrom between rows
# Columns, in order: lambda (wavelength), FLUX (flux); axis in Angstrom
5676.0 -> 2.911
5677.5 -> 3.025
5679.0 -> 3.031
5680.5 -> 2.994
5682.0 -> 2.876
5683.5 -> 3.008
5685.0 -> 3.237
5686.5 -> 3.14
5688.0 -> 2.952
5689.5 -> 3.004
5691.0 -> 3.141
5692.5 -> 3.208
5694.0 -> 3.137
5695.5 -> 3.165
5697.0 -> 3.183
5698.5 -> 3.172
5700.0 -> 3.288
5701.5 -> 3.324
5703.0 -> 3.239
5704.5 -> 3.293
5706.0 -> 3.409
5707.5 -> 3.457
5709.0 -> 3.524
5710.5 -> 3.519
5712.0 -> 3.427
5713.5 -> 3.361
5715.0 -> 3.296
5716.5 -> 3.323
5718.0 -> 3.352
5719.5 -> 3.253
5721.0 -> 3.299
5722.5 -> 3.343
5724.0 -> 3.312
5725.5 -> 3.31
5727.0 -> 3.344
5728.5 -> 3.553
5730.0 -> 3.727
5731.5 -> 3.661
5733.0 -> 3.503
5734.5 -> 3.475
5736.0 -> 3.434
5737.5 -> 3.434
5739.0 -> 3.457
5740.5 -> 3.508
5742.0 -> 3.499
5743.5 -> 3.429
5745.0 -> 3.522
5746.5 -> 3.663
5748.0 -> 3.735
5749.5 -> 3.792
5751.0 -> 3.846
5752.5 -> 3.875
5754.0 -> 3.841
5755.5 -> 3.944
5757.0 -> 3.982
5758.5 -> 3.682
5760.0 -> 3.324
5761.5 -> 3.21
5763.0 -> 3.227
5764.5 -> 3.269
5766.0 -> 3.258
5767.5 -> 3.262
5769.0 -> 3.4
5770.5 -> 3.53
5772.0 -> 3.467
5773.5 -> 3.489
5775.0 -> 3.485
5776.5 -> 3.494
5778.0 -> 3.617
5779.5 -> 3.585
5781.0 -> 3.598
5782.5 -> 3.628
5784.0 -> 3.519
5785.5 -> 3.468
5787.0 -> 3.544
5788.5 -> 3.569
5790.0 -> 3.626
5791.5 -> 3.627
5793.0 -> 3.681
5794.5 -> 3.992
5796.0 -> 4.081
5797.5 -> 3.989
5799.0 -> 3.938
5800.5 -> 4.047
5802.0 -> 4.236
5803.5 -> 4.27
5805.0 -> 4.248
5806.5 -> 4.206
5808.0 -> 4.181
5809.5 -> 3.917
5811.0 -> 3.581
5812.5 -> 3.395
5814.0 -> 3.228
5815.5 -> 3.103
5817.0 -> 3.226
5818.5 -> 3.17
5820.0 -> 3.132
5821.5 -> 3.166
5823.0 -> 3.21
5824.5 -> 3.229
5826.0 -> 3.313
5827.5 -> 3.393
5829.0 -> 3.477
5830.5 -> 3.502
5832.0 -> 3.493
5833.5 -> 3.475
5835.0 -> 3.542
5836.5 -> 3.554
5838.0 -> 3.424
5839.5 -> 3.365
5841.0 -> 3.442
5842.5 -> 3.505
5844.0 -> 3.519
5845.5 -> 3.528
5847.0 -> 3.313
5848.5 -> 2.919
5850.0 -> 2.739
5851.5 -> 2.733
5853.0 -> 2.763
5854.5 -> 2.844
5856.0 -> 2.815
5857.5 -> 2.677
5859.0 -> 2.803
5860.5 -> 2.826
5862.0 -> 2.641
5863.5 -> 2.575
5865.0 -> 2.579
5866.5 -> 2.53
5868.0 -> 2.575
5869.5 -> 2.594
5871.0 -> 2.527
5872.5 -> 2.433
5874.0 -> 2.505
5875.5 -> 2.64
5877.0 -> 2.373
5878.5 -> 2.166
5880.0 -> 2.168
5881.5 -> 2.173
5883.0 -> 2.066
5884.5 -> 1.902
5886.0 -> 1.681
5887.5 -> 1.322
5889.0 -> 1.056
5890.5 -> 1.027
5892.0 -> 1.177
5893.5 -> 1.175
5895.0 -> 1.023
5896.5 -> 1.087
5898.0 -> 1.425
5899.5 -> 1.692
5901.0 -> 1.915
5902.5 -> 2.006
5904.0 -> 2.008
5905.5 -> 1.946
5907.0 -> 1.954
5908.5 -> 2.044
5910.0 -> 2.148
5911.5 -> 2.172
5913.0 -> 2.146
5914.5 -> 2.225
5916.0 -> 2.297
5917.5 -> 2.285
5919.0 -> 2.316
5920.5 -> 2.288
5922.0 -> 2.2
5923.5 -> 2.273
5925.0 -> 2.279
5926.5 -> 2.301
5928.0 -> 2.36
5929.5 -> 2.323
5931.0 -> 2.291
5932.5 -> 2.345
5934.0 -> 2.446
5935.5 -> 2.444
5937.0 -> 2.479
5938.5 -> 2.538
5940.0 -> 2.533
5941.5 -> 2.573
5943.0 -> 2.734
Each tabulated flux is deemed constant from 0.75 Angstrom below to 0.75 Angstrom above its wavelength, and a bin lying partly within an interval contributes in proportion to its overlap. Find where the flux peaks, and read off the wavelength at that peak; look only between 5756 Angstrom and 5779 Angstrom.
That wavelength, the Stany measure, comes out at 5757.0 Angstrom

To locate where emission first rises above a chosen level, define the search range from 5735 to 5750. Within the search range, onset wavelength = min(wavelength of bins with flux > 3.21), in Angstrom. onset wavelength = 5736.0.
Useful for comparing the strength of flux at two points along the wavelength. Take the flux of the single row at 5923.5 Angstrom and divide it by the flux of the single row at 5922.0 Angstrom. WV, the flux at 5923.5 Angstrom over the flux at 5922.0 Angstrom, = 1.0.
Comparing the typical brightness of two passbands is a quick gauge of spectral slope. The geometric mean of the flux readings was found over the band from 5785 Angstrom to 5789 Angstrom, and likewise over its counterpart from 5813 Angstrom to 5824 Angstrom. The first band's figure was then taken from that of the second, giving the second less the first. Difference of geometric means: -0.35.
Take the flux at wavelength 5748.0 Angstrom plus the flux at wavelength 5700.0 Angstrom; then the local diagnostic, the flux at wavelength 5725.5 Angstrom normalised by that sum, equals 0.47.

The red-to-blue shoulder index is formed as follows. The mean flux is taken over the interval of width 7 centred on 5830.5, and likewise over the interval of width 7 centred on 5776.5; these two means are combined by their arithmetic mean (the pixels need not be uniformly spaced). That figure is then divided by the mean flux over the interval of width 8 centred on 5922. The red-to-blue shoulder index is 1.54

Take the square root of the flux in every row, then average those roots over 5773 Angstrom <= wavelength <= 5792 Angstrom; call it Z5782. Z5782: 1.89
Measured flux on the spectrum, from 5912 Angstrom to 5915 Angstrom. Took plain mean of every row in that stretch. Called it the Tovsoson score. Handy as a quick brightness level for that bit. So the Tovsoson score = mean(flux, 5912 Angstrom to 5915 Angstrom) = 2.2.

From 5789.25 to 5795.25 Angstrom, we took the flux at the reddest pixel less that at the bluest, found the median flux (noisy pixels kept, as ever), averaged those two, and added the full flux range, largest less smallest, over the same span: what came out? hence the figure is 2.38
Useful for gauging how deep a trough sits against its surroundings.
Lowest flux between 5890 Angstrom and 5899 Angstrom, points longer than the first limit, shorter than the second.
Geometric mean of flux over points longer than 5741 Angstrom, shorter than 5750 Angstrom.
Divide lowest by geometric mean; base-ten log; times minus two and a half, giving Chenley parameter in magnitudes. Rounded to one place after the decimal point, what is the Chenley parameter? 1.4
